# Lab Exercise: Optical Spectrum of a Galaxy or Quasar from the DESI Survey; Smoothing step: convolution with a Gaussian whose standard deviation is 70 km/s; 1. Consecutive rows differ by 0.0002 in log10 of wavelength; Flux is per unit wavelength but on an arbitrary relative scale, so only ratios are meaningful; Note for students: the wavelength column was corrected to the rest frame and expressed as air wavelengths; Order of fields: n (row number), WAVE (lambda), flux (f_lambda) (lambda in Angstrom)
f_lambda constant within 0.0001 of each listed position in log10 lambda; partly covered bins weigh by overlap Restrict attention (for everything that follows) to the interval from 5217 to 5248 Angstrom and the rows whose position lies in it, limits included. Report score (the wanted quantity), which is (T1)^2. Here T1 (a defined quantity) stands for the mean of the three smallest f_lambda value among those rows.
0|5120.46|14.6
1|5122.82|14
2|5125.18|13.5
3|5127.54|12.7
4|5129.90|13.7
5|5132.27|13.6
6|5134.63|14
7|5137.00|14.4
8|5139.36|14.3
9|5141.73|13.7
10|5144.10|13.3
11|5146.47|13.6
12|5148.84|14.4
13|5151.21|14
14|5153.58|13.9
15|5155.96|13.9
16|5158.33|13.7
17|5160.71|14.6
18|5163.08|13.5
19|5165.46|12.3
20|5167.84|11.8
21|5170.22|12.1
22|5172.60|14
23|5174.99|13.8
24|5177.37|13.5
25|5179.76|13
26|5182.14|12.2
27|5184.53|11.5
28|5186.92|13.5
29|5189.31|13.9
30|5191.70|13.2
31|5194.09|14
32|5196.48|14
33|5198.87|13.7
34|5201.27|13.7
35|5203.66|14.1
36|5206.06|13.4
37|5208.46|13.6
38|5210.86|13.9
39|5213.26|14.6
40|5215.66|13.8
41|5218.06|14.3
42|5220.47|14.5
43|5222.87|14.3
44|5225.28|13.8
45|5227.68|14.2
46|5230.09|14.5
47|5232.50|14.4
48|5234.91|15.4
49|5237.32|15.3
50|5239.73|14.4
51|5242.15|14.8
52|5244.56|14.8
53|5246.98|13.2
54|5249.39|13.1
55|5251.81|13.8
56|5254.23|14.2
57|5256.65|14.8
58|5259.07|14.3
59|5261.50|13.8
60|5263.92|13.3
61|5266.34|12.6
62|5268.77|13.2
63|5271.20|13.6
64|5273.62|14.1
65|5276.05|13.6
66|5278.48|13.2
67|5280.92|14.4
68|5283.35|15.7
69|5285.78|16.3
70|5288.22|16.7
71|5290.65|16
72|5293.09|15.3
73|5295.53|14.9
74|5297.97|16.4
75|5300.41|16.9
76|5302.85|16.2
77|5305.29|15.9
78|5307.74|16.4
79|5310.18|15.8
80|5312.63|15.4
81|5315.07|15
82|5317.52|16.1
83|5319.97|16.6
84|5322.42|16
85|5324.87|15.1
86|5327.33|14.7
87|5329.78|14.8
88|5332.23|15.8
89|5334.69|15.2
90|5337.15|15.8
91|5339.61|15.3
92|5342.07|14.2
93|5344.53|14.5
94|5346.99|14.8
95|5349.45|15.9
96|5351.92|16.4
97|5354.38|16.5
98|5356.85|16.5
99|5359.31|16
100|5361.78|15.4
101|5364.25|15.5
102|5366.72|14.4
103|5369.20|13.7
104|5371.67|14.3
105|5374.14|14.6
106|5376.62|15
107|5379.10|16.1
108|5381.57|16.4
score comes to 189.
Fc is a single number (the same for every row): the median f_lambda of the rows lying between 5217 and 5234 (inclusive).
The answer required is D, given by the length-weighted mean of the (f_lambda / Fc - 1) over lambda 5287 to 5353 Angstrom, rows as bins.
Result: 0.09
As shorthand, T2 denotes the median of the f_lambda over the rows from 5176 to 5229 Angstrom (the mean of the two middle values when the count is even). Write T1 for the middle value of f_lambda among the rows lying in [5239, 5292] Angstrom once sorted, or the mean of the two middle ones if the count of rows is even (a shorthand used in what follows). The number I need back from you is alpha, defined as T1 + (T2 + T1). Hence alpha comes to 42.1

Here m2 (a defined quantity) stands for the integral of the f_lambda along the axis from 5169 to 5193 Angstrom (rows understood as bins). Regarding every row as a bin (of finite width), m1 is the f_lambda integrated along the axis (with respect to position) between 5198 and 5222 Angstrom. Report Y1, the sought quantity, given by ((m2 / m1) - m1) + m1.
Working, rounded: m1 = 335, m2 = 314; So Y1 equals 0.94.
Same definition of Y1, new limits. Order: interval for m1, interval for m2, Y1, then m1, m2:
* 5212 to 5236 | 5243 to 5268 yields 1.00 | 345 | 345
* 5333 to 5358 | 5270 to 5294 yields 0.92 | 388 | 357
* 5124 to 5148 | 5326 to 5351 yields 1.15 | 329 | 378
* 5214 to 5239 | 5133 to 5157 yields 0.93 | 361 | 335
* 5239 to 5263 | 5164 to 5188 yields 0.91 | 338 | 306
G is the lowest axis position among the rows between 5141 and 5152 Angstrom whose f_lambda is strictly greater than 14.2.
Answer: 5148.84 Angstrom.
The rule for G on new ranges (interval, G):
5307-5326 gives 5307.74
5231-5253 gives 5232.50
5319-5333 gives 5319.97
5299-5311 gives 5300.41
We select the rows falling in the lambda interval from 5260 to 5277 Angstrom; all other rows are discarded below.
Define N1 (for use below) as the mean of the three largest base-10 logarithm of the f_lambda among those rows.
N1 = 1.14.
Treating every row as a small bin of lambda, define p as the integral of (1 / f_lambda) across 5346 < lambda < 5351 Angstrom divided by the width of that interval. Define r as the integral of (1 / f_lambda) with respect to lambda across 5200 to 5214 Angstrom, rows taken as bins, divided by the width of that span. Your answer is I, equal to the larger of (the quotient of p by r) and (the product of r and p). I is 0.90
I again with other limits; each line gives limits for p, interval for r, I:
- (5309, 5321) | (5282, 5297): 1.00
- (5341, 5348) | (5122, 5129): 0.92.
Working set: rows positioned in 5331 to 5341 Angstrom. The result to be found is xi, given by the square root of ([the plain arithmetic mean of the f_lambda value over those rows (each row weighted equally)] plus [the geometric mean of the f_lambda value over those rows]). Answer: 5.57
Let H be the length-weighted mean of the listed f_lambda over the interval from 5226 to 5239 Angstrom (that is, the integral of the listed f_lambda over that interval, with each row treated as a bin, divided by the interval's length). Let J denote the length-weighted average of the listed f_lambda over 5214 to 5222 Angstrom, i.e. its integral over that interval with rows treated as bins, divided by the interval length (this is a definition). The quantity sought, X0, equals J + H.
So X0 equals 29.0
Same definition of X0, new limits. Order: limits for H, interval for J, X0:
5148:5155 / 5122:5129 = 27.5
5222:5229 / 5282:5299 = 30.0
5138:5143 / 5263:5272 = 27.2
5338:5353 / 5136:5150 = 29.1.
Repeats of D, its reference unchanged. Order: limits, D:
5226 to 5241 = 0.03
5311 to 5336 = 0.08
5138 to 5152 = -0.03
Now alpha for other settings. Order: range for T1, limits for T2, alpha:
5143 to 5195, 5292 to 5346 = 42.7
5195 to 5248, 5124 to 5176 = 42.2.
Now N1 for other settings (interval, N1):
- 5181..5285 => 1.19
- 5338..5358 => 1.22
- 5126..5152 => 1.16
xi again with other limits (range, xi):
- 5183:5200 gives 5.17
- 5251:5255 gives 5.29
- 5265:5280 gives 5.17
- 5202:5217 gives 5.27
